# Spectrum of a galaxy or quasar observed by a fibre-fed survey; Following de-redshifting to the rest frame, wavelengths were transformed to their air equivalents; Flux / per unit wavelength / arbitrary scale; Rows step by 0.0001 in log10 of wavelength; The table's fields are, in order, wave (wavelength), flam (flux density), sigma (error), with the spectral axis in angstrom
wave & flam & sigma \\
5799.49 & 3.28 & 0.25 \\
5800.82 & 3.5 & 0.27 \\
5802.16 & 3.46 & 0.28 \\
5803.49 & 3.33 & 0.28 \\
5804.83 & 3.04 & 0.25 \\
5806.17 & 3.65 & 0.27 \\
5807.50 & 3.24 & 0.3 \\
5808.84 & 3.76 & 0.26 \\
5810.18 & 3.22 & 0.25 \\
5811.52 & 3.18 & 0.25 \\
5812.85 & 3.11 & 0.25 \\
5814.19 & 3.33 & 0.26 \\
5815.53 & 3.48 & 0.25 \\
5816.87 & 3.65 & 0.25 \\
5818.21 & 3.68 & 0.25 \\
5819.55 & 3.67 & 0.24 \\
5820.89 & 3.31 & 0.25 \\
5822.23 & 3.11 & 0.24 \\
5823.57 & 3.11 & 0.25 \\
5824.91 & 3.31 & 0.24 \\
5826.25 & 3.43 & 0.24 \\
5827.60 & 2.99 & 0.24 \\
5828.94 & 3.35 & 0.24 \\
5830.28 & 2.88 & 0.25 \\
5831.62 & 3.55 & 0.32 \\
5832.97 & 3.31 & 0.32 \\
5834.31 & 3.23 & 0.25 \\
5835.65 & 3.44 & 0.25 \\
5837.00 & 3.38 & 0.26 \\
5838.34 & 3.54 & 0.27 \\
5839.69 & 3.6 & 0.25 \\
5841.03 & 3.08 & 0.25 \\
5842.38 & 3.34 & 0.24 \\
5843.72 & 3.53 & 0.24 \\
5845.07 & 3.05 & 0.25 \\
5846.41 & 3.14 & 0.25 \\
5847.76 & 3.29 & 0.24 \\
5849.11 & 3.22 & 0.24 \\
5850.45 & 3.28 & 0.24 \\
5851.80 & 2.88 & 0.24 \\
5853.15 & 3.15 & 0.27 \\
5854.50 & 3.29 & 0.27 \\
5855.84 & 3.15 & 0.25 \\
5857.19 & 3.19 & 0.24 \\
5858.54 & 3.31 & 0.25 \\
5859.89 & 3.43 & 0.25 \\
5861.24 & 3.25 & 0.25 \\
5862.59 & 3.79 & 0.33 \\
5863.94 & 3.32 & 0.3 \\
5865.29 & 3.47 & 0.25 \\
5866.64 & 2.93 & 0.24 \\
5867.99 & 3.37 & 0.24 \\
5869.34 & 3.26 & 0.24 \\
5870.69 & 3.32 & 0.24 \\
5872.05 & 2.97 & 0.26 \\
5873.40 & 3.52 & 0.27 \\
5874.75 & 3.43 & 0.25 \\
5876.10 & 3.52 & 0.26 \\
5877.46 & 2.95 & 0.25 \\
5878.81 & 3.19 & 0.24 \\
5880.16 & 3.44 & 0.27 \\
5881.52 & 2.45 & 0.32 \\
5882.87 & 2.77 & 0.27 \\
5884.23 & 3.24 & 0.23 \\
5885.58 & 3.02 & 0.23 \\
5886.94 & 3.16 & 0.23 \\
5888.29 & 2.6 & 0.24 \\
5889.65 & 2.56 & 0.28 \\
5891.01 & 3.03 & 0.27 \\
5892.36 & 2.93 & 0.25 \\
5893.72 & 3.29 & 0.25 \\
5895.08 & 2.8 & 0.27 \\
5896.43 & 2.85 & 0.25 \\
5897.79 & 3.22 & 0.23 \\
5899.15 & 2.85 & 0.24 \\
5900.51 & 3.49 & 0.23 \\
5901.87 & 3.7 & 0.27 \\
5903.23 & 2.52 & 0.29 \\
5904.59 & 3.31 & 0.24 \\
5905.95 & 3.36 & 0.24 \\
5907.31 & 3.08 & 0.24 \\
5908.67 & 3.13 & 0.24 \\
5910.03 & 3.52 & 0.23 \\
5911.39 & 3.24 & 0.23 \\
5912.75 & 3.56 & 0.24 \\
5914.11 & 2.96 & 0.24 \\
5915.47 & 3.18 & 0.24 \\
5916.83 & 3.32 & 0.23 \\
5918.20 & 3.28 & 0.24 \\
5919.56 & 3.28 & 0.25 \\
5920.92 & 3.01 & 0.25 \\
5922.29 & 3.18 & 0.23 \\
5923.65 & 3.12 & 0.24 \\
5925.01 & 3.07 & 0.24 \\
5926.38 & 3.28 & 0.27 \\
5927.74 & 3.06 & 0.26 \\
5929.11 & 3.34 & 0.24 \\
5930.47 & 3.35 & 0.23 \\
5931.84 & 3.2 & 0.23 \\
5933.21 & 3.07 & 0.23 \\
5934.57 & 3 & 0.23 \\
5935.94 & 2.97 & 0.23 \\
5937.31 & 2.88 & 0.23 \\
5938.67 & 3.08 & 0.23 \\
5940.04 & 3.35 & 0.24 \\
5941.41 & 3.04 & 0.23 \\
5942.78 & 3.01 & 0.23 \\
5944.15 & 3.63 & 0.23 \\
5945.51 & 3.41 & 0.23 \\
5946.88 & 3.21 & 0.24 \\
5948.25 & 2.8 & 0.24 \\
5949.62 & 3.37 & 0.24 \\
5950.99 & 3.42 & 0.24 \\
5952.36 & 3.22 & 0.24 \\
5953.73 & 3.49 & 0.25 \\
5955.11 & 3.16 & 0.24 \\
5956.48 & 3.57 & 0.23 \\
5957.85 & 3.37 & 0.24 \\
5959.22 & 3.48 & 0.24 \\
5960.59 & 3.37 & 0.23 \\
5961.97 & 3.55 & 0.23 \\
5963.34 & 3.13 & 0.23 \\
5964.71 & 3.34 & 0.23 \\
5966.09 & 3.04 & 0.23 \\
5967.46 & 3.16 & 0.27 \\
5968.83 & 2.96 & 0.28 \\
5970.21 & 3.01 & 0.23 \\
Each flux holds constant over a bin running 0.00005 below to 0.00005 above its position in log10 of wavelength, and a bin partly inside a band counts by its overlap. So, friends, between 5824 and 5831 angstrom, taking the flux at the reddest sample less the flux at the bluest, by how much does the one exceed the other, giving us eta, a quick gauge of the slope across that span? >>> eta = -0.4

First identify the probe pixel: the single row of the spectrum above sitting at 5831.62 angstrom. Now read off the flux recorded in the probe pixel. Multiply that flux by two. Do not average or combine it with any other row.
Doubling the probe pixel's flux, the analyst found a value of 7.1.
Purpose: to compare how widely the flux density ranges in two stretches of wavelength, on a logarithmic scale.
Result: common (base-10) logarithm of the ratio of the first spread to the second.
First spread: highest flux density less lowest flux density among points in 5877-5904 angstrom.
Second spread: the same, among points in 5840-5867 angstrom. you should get 0.138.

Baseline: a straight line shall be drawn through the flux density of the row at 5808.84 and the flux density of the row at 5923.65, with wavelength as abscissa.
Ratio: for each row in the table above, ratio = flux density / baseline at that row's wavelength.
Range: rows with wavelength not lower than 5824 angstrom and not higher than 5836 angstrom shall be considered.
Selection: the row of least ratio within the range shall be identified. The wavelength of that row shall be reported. 5830.28 angstrom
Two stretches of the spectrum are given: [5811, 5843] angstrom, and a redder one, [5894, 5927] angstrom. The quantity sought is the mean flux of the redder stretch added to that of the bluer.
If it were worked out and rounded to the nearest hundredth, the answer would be 6.52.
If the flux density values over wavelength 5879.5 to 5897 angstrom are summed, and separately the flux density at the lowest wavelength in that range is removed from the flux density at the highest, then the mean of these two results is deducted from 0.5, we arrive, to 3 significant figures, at -18.3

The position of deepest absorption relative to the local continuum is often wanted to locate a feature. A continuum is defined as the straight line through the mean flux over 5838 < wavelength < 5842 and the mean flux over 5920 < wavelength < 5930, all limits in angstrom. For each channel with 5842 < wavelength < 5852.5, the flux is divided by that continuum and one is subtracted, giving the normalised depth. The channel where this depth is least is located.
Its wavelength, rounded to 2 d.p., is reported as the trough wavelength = 5851.80 angstrom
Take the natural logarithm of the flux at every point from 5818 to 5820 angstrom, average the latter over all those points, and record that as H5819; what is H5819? 1.30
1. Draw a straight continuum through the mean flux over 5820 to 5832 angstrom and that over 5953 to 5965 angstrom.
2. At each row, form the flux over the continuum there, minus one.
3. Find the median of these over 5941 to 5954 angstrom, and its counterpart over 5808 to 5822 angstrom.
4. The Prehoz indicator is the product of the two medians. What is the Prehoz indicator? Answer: -0.0014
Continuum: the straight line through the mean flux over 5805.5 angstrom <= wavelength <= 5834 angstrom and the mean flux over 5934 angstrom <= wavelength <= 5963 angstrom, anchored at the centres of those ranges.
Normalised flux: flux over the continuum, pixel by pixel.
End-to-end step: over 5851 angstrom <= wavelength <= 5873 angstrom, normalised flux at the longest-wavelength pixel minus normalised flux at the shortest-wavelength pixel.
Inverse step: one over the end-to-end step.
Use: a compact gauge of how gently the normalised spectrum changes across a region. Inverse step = 32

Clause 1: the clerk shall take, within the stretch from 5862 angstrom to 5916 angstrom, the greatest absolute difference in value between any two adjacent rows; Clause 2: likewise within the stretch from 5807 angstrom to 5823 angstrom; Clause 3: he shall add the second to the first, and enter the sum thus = 1.7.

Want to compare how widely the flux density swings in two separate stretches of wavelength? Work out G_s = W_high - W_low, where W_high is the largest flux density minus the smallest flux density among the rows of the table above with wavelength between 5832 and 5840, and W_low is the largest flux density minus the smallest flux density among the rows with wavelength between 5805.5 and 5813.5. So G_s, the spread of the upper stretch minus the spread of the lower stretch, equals -0.28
